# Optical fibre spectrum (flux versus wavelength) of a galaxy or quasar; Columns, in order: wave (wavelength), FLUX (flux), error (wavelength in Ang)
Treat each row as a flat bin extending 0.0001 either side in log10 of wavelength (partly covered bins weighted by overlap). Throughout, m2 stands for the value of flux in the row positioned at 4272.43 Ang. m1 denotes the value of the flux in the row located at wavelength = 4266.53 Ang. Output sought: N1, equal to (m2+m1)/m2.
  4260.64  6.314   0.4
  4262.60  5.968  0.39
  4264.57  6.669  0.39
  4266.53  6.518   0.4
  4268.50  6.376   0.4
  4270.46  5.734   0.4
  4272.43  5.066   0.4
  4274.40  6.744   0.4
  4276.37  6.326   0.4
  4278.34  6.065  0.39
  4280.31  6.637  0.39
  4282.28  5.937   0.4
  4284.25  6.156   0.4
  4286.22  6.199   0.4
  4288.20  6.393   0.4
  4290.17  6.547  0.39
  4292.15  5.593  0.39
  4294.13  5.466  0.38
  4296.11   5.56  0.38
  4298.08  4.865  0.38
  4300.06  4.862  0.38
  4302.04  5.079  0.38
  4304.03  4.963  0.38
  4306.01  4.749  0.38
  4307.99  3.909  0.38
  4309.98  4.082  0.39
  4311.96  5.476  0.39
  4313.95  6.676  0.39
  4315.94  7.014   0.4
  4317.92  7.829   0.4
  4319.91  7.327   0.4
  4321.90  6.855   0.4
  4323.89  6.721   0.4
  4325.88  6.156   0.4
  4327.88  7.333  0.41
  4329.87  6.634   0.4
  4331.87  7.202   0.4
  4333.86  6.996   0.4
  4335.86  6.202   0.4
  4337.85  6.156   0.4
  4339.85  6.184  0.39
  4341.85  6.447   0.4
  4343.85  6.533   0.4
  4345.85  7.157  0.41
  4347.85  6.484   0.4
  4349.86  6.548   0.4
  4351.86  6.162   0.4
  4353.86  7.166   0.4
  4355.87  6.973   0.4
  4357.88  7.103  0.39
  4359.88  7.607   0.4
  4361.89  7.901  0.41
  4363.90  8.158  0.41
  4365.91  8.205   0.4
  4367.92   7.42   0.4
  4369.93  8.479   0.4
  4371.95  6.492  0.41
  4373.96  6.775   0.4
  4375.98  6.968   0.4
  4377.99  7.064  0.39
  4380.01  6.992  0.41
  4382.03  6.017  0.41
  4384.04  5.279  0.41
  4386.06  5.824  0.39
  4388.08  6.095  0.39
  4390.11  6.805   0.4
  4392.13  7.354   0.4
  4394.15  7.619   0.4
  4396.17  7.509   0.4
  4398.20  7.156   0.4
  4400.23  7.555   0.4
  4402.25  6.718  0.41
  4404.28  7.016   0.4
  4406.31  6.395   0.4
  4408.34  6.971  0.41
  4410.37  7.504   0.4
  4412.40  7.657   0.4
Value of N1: 2.29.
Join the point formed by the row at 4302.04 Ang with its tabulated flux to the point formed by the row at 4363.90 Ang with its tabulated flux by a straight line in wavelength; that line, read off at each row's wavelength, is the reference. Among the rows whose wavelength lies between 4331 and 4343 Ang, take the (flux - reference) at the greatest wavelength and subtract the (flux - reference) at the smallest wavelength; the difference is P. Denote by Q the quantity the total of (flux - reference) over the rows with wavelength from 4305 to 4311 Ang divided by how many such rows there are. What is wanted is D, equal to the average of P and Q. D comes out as -1.2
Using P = -1.3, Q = -1.1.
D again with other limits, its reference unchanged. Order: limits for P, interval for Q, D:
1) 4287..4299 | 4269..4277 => 0.1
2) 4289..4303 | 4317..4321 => -0.2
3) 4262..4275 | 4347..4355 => -0.4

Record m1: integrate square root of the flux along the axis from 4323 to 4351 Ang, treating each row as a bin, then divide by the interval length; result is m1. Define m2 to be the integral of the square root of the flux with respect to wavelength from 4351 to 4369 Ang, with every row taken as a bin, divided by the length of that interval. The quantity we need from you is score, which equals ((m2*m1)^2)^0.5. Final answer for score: 7.0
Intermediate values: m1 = 2.57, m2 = 2.72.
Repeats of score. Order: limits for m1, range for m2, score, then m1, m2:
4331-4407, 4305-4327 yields 6.4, 2.63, 2.45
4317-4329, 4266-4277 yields 6.5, 2.65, 2.47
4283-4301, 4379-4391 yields 5.9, 2.39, 2.48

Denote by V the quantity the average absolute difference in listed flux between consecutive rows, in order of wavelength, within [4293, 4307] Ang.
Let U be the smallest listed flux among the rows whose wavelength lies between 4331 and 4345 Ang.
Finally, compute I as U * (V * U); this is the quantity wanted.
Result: 8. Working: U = 6.156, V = 0.22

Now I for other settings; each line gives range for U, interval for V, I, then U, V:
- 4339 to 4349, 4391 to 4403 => 15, 6.184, 0.39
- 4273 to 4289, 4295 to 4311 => 11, 5.937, 0.32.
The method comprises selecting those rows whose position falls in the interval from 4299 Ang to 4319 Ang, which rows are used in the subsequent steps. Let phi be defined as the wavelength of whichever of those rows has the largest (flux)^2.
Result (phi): 4317.92 Ang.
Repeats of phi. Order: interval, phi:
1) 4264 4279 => 4274.40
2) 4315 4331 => 4317.92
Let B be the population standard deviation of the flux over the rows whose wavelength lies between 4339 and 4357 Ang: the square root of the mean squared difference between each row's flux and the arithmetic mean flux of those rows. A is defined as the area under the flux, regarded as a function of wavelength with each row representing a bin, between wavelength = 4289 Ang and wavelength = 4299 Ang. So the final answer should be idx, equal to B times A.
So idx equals 20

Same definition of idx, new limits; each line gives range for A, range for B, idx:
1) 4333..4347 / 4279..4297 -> 38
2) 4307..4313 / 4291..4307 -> 9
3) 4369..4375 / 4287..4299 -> 25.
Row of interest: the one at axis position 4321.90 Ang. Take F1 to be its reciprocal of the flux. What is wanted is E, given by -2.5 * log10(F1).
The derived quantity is 2.09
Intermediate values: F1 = 0.146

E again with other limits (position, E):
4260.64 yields 2.00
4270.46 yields 1.90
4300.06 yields 1.72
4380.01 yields 2.11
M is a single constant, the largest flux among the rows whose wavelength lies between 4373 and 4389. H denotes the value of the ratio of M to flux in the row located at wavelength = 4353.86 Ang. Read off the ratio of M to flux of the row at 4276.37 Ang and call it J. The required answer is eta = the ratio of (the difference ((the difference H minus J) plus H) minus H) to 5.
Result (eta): -0.026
